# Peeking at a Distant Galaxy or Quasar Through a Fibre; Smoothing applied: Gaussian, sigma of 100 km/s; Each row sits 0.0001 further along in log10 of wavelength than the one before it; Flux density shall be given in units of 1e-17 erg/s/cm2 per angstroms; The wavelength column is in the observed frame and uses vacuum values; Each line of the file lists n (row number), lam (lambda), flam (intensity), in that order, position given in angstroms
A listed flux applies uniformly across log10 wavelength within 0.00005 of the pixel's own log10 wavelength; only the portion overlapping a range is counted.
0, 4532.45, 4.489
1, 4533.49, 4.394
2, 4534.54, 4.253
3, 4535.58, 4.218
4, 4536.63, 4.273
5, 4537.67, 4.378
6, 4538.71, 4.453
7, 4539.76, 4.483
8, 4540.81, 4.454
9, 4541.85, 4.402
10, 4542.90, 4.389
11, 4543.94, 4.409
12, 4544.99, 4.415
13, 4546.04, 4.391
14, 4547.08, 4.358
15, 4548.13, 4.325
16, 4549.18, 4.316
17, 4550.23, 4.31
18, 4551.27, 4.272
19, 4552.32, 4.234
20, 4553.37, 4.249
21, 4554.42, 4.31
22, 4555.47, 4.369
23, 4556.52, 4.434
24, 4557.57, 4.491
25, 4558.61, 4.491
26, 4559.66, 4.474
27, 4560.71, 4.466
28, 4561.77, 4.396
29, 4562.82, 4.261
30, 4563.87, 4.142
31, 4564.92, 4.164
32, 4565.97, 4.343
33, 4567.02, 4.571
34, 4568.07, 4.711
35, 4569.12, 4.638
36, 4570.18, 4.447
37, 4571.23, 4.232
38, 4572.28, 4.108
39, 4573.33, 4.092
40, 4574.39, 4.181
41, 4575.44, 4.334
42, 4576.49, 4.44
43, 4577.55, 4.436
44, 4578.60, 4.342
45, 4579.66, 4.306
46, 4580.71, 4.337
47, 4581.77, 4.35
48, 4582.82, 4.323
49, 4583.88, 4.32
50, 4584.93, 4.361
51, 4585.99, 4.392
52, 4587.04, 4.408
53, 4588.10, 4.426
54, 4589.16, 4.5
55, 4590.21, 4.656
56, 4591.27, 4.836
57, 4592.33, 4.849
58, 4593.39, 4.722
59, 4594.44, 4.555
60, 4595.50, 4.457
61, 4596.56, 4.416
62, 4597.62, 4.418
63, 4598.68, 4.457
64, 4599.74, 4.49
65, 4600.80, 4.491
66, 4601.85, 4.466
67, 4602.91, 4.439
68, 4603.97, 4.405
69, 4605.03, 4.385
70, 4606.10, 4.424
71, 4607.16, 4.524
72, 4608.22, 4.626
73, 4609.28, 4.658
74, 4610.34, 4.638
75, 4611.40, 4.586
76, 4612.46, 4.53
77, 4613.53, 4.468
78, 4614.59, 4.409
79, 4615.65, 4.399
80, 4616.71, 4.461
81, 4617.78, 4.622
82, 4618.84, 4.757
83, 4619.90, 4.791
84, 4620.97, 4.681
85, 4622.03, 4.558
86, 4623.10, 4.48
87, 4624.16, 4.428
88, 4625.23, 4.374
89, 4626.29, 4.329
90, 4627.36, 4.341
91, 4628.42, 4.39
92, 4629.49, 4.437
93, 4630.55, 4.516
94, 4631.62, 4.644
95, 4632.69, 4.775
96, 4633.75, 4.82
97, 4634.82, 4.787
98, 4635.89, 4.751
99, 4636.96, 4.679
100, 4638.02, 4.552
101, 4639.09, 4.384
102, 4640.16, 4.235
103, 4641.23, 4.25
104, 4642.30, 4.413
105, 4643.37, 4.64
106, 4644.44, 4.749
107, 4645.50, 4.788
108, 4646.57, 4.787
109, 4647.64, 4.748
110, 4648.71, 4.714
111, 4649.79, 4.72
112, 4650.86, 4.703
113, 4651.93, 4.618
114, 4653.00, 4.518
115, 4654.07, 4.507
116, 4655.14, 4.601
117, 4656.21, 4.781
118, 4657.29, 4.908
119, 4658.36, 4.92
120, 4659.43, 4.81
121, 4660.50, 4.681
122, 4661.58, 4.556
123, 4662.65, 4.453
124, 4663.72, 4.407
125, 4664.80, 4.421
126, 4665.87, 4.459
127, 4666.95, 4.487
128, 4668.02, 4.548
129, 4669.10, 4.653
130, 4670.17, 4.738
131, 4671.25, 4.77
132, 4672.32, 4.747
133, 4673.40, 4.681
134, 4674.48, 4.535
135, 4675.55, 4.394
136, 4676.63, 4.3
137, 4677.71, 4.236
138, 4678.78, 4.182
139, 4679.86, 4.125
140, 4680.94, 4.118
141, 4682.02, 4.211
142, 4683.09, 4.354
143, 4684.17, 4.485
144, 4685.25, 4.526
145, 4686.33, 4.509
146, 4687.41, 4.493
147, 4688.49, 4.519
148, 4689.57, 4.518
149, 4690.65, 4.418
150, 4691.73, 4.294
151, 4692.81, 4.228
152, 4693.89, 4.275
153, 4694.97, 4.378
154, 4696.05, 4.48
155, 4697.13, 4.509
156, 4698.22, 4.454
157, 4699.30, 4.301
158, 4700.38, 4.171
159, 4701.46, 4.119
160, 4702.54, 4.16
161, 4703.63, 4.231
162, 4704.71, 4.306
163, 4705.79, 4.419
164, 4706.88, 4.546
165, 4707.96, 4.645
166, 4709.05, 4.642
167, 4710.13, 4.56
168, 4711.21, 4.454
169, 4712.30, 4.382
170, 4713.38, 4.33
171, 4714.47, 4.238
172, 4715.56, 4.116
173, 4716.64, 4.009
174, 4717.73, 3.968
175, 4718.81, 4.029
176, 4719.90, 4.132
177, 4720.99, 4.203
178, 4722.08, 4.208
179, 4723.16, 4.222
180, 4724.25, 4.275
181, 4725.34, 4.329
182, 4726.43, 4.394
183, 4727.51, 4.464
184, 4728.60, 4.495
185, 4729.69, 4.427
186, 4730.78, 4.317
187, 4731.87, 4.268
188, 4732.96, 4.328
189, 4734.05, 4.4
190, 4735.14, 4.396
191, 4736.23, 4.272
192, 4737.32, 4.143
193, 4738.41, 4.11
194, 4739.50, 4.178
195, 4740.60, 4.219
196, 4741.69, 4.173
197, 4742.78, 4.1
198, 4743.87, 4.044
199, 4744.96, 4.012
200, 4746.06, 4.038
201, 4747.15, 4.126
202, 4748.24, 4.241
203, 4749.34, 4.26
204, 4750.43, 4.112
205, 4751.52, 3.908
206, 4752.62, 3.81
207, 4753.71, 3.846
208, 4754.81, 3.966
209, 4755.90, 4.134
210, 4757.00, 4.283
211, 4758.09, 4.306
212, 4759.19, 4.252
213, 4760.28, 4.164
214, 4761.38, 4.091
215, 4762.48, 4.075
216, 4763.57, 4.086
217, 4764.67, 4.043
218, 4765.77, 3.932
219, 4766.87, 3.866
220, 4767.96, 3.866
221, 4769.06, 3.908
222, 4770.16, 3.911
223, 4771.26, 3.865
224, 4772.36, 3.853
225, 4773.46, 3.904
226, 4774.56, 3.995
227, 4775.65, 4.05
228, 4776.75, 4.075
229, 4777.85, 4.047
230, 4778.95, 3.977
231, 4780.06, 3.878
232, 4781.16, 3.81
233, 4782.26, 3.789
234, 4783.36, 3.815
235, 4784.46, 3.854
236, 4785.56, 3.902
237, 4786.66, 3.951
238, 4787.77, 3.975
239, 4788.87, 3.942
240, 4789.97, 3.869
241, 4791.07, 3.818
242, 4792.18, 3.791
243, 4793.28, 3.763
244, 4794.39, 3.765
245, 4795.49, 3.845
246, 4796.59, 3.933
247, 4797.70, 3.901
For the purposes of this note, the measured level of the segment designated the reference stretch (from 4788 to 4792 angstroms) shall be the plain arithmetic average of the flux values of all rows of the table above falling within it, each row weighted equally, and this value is 3.88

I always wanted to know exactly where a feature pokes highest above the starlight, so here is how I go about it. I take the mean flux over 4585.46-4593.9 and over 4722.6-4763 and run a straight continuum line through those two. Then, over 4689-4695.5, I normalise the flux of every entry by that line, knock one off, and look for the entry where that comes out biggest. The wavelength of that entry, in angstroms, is 4689.57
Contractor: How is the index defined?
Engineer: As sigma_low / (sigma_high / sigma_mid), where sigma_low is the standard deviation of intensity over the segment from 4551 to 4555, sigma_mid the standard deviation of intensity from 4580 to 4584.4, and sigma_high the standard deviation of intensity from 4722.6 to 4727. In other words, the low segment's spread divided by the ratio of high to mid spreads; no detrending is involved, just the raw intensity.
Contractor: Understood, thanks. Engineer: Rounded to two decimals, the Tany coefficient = 0.01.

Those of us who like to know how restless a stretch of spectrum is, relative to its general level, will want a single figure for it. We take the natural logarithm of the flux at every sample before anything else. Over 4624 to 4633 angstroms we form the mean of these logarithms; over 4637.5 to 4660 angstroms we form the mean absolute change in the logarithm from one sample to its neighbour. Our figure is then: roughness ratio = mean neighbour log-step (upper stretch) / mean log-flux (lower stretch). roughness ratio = 0.0123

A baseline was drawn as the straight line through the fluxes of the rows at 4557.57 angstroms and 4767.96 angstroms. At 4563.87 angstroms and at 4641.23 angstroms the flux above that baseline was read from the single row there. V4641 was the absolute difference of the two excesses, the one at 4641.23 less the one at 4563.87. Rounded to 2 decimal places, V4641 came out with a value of 0.34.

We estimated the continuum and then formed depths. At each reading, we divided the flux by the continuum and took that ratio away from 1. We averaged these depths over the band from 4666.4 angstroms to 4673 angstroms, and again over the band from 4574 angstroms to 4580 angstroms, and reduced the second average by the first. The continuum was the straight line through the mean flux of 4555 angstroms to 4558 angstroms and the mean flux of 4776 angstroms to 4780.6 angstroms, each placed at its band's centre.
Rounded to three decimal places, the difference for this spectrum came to 0.118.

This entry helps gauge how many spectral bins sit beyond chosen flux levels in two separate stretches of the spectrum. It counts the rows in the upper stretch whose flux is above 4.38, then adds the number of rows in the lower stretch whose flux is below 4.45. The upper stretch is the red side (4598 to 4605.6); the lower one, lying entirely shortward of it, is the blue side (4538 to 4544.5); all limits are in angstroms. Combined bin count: 10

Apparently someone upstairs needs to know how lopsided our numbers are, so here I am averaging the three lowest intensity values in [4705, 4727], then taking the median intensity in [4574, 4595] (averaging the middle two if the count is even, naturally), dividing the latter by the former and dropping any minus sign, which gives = 1.10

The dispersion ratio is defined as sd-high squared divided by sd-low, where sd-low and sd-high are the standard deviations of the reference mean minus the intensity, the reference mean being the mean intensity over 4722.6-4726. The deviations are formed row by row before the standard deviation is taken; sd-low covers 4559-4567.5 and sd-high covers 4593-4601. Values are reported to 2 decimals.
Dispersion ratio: 0.06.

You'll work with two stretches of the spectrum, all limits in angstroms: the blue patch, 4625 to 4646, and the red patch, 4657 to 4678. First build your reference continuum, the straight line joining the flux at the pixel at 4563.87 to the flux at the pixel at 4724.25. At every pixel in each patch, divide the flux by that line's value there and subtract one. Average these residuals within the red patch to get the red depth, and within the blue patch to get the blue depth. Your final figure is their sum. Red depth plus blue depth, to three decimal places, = 0.166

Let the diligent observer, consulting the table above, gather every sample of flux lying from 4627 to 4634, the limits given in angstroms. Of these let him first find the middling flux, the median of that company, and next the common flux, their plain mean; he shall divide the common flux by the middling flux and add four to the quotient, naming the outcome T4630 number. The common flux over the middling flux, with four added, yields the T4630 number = 5.01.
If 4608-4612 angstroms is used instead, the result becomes 5.00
